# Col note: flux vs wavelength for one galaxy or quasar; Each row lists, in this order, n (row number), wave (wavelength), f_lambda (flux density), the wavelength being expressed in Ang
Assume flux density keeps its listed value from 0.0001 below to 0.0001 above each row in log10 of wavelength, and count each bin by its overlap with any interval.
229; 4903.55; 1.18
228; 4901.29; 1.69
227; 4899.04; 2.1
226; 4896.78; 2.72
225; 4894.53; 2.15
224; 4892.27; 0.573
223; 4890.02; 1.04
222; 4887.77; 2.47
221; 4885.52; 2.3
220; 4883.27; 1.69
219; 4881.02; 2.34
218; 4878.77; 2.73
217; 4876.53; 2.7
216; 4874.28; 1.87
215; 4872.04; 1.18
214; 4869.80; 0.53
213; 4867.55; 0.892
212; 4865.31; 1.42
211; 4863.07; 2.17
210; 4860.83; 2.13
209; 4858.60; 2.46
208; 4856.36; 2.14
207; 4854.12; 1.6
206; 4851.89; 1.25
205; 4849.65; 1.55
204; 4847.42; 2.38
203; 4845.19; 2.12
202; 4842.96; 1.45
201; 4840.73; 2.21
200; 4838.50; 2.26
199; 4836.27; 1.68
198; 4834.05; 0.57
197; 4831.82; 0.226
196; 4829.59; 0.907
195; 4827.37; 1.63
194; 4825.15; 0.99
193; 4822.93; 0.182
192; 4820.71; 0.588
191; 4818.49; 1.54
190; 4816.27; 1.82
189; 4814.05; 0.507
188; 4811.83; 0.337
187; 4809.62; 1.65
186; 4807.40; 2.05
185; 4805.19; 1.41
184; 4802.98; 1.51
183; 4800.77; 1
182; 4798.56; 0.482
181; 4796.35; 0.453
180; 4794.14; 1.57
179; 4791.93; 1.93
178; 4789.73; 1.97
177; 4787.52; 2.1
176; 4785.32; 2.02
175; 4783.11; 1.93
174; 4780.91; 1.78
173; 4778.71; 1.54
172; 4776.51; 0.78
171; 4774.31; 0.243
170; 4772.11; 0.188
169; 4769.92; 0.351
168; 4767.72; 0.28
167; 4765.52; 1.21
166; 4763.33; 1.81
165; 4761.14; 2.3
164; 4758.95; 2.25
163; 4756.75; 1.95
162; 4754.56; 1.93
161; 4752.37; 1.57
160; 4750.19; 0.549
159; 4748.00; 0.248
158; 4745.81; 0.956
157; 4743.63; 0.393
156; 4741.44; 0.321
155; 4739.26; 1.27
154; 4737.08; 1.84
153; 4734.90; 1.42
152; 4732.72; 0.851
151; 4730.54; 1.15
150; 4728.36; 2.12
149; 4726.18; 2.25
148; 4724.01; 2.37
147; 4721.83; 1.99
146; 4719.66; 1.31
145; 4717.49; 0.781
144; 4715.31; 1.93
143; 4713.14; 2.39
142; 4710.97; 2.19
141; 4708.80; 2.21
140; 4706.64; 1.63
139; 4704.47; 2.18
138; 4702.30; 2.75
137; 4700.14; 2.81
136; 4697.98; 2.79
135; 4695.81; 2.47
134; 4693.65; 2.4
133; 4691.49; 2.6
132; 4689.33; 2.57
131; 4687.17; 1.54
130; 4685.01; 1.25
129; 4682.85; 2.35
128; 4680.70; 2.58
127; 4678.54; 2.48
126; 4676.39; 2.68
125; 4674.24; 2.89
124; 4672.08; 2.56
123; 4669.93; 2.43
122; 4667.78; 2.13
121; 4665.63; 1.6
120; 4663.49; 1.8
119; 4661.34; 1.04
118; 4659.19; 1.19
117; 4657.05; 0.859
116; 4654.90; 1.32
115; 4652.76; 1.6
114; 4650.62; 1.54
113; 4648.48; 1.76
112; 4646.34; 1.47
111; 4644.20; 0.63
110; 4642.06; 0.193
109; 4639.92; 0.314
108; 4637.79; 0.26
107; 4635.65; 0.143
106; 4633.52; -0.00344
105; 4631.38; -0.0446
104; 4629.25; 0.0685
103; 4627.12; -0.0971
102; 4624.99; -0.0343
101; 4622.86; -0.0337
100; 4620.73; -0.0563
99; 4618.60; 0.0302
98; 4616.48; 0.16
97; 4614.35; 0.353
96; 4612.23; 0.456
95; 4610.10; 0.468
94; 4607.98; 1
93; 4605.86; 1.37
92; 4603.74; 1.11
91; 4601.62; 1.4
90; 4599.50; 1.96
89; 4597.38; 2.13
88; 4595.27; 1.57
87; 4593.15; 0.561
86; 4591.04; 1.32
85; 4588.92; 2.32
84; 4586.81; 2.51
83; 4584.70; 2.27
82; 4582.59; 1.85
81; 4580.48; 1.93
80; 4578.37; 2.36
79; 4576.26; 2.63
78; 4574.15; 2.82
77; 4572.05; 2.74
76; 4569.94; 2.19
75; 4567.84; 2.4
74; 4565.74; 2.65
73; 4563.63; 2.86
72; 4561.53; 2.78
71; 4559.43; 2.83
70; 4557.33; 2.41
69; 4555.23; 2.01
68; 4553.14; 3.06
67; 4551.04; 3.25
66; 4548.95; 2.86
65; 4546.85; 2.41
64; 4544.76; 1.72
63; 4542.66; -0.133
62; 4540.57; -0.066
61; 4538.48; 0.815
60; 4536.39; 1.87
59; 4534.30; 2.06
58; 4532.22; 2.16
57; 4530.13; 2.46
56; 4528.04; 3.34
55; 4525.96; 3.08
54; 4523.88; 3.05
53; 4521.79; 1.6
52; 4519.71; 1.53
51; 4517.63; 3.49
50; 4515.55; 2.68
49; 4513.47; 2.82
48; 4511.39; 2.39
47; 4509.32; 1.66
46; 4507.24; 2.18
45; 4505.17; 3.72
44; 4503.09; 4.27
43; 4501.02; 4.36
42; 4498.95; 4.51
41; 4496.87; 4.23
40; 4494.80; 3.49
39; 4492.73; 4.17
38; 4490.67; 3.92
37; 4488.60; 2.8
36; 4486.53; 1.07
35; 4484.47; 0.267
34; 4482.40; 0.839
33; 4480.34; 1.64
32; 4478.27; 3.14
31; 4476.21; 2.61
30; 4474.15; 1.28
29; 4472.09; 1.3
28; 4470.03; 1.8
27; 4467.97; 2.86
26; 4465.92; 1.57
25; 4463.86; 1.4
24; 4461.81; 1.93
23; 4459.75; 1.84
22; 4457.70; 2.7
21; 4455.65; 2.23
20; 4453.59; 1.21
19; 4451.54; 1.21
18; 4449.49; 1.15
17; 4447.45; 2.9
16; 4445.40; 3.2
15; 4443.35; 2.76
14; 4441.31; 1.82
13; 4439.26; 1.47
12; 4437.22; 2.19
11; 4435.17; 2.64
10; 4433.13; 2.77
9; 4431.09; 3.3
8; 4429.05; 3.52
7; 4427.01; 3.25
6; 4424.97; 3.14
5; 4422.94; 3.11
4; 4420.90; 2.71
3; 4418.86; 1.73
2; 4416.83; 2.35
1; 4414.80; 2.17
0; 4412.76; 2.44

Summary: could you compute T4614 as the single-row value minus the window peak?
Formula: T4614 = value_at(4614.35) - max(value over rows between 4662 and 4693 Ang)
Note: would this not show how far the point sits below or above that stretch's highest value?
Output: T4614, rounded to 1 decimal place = -2.5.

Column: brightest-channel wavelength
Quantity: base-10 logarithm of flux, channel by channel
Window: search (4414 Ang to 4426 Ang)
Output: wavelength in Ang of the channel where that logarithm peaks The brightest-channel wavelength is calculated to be 4424.97 Ang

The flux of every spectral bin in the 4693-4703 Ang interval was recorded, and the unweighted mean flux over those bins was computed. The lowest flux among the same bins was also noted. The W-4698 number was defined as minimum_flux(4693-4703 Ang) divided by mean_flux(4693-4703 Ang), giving 0.9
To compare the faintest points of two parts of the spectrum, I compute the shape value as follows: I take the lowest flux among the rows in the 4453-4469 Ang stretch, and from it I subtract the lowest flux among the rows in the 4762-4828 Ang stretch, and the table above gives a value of 1.0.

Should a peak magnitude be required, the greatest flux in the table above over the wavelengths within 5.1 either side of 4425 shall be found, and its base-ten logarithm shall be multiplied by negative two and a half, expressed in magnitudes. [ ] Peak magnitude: -1.37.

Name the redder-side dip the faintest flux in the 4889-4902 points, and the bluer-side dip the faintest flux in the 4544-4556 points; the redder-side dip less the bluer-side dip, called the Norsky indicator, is -1.1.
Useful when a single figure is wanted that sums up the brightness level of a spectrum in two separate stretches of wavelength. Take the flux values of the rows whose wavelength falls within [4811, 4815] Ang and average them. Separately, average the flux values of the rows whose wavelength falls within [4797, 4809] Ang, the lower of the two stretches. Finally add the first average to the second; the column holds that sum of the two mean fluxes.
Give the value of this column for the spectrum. 1.7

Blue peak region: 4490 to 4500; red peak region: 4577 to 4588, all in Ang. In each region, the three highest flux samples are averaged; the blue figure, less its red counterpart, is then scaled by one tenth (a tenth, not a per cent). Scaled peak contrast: 0.19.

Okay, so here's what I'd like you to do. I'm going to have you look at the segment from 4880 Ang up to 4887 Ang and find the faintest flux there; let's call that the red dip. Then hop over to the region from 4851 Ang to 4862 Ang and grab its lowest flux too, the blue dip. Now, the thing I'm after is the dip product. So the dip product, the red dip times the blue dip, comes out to 2.1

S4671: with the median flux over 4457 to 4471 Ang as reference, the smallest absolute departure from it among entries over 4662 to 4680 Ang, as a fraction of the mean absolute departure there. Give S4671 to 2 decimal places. 0.07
